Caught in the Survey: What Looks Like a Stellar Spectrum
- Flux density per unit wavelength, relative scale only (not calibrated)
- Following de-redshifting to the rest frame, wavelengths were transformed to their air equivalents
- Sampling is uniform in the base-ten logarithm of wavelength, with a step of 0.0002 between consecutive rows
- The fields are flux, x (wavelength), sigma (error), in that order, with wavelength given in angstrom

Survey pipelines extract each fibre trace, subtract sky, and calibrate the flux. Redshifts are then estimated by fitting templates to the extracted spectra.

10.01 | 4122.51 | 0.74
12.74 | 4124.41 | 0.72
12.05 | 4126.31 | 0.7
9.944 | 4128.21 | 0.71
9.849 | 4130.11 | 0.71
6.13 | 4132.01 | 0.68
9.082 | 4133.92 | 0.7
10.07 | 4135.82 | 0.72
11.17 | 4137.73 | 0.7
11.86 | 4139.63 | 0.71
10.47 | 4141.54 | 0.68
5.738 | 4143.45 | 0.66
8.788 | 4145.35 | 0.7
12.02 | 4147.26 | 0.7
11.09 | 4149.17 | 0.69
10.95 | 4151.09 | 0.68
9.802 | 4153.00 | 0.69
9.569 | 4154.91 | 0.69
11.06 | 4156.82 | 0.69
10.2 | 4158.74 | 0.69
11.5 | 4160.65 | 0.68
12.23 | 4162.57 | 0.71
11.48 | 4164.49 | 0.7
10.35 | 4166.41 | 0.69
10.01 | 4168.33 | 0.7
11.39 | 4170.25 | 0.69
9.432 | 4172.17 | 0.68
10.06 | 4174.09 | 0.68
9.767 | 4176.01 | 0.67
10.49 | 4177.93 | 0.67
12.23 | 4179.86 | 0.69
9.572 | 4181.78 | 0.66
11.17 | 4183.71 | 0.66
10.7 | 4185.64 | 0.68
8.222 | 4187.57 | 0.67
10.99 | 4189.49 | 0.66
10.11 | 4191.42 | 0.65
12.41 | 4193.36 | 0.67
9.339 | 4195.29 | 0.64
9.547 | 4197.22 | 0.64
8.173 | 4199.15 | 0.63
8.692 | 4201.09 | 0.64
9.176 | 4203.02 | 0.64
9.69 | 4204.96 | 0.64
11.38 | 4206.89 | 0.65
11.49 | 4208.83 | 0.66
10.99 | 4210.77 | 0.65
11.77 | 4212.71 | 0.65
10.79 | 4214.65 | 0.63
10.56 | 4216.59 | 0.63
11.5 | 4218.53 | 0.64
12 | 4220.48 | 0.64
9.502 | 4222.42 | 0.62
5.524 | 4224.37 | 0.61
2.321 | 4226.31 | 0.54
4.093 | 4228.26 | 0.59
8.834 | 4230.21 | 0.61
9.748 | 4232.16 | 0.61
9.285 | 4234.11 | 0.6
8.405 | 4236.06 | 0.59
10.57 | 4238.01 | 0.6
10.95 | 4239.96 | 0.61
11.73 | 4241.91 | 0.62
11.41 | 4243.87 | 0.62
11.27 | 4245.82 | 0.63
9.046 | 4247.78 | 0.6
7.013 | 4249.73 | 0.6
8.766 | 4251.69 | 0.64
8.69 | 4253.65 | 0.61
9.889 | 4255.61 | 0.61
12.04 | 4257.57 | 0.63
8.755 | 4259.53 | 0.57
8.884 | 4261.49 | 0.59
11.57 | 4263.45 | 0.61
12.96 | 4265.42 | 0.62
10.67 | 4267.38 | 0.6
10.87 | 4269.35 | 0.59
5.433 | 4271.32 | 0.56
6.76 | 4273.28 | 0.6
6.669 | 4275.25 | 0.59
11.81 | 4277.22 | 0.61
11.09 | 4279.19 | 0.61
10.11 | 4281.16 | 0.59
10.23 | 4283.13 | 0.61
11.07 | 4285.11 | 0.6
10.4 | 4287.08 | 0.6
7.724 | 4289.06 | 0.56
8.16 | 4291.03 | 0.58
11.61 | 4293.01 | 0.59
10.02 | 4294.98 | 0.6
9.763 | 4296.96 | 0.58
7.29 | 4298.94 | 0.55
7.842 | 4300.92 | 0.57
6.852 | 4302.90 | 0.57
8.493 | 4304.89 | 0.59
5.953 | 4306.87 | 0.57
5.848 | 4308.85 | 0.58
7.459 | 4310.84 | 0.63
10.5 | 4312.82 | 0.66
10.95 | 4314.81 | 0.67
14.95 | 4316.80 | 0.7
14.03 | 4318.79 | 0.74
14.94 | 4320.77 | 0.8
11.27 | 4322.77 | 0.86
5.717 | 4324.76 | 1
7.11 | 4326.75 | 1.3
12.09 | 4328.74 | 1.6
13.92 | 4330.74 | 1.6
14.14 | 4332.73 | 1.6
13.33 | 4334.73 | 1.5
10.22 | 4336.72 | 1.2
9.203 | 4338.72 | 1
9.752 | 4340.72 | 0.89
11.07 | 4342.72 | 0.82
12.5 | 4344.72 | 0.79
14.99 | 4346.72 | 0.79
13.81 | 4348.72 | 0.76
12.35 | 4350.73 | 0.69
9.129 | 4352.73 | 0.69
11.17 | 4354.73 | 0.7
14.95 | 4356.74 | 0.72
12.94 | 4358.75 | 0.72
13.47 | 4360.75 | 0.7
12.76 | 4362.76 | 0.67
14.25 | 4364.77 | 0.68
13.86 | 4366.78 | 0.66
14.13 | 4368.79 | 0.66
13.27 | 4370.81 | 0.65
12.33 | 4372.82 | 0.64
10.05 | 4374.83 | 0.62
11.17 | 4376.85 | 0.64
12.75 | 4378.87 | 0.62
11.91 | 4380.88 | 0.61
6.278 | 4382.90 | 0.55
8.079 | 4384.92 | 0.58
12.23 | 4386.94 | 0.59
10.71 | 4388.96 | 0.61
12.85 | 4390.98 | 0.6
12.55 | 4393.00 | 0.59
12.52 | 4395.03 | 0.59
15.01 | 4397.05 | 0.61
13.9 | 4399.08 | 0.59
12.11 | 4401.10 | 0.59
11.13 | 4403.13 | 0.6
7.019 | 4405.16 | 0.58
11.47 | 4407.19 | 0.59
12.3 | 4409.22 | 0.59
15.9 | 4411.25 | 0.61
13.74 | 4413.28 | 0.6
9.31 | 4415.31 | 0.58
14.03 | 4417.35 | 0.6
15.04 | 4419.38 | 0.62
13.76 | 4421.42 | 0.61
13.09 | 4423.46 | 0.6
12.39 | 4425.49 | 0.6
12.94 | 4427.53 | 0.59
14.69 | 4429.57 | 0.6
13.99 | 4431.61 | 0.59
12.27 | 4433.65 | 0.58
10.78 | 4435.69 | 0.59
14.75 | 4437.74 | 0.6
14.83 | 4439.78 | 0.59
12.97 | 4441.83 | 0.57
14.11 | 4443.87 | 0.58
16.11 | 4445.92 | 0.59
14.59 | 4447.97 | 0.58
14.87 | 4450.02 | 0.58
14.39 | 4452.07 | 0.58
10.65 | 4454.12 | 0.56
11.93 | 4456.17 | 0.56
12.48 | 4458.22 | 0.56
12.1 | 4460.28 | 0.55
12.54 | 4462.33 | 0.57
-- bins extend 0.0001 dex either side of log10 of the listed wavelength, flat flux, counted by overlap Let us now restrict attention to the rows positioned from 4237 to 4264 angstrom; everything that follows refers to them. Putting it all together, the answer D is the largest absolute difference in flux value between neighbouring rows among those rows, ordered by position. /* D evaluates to 3.3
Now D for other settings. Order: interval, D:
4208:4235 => 4.7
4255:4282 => 5.4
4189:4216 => 3.1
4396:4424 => 4.7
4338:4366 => 3.8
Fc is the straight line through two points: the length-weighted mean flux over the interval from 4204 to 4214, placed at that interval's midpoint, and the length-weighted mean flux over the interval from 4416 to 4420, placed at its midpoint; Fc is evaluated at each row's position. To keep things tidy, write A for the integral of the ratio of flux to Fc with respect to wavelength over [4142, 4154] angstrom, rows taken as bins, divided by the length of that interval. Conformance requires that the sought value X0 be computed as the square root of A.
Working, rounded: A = 0.96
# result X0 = 0.98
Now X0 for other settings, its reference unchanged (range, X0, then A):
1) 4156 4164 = 1.04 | 1.09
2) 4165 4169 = 0.99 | 0.99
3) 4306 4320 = 0.90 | 0.80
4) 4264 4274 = 0.89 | 0.80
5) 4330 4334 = 1.04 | 1.09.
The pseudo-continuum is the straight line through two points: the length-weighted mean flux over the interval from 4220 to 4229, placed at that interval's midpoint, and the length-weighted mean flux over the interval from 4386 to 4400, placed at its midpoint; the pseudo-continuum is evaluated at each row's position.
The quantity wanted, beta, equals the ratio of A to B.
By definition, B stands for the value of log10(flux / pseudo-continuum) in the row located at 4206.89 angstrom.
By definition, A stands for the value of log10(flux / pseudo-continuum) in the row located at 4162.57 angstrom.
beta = 1.6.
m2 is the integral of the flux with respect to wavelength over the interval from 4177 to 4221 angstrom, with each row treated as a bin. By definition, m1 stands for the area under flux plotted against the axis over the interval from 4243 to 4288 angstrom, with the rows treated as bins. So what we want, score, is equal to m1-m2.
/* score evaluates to -19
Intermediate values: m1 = 441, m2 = 460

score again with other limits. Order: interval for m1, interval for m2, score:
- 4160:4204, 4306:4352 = -60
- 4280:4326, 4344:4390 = -116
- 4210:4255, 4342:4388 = -139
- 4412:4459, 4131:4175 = 181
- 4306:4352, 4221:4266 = 99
